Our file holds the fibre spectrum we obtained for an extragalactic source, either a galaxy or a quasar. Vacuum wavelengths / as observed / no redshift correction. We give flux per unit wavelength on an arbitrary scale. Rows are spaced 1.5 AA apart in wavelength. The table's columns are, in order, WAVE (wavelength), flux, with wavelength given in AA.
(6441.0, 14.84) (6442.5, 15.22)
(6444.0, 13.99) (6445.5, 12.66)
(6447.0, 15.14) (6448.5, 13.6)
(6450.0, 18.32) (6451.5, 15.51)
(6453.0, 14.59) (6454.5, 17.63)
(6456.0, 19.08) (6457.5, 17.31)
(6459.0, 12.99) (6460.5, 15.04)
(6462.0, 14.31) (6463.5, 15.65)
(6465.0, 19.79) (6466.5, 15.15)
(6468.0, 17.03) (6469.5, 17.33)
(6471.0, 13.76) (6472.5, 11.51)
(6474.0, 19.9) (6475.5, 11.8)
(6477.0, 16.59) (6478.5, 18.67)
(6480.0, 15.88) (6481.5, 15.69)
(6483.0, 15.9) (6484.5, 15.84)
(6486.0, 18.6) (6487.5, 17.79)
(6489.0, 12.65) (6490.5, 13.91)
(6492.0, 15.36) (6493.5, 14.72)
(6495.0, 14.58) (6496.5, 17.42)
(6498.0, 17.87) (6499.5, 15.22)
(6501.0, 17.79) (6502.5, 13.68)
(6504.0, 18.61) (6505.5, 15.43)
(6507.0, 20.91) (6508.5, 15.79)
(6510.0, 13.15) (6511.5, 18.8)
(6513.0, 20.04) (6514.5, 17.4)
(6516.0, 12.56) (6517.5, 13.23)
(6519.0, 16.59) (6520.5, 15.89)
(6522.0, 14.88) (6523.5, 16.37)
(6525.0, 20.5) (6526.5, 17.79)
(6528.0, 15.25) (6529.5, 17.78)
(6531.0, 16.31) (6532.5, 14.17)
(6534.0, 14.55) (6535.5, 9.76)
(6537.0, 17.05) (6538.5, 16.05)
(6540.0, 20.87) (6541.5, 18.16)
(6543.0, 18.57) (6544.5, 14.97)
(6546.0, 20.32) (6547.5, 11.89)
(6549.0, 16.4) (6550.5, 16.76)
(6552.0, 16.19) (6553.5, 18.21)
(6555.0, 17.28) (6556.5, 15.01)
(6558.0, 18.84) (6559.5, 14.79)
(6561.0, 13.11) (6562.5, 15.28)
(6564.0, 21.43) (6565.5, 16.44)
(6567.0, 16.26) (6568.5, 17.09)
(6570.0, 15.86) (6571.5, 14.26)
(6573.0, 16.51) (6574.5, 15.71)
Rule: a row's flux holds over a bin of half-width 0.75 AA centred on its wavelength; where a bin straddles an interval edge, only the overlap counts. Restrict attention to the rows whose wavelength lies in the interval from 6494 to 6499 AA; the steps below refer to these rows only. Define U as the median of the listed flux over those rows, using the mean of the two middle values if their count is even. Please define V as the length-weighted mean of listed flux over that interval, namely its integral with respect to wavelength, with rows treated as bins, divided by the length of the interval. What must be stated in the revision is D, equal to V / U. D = 0.94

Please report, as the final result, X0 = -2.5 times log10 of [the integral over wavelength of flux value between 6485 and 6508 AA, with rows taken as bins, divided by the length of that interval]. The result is -3.03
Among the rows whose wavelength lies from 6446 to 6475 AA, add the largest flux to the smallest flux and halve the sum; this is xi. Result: 15.7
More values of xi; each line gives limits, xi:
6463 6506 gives 15.7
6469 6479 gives 15.7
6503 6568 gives 15.6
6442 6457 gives 15.9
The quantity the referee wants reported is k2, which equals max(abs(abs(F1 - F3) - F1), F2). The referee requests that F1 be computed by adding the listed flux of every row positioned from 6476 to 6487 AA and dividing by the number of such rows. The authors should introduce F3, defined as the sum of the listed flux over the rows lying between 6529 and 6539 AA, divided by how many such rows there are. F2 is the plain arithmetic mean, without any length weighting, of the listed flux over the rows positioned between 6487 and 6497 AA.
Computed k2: 15.2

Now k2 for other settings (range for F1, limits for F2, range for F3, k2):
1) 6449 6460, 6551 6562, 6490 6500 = 16.2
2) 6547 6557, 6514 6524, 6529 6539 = 15.3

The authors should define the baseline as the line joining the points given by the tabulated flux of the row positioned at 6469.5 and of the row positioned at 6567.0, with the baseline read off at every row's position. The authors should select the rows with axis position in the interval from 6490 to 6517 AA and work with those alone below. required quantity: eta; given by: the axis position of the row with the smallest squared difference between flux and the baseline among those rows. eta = 6496.5 AA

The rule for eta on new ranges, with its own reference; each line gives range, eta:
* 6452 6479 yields 6469.5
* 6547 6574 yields 6567.0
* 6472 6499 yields 6496.5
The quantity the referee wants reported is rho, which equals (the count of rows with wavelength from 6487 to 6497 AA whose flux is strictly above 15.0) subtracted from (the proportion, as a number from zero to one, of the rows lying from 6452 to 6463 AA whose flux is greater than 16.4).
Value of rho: -2.6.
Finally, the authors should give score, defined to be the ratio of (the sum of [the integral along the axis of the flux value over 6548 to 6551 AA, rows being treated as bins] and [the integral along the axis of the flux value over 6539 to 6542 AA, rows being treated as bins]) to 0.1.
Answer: 1065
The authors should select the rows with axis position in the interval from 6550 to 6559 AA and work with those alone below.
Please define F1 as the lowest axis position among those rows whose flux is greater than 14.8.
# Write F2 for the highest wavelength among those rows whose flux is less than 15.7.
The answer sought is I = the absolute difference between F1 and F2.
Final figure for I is 6.0 AA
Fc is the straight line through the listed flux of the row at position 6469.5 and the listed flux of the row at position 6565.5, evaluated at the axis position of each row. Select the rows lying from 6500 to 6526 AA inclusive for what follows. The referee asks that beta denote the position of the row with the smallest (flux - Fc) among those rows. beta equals 6516.0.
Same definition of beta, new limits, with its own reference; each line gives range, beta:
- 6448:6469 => 6459.0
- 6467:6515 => 6472.5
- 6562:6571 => 6562.5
